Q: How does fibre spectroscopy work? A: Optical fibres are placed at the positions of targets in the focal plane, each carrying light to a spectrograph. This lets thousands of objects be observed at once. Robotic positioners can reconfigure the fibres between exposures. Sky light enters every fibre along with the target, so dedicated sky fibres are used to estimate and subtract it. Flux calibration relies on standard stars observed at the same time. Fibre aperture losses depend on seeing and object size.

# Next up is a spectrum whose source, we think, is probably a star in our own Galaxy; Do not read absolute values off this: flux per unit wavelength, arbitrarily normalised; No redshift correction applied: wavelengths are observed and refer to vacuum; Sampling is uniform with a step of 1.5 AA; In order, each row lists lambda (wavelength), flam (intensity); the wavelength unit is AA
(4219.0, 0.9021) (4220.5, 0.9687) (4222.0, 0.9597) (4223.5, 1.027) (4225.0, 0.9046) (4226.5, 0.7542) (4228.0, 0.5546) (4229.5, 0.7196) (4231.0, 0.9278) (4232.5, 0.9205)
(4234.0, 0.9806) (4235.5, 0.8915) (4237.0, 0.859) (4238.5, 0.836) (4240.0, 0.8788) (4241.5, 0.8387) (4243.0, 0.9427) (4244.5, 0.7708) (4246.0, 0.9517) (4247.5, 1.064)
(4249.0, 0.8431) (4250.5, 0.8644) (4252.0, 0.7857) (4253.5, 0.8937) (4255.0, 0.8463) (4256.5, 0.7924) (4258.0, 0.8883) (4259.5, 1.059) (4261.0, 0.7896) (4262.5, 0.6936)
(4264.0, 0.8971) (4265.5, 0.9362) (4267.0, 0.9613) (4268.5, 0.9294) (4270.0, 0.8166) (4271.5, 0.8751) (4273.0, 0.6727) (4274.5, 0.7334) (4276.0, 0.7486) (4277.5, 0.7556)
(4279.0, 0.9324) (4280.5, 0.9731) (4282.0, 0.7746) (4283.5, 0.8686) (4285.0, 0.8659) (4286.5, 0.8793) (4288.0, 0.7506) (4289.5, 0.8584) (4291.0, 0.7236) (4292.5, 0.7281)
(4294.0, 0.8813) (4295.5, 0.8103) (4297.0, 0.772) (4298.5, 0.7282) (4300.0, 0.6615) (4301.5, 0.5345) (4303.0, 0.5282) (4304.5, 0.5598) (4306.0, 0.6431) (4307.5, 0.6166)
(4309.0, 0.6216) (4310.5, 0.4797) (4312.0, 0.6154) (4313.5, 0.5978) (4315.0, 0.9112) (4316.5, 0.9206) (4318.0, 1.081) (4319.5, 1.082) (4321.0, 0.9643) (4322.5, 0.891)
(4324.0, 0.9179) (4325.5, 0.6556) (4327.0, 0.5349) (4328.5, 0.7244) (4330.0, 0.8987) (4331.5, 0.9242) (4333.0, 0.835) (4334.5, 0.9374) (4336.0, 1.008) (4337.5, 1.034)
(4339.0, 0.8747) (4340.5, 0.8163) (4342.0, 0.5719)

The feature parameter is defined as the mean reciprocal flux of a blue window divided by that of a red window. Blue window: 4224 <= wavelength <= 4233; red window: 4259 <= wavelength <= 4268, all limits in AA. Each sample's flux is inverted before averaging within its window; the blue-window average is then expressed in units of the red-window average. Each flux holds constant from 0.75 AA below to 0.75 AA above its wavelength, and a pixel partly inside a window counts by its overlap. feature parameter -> 1.13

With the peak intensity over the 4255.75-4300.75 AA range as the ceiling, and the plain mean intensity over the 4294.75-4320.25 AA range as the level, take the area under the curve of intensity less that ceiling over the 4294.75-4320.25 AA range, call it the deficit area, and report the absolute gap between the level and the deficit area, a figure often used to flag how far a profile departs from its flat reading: 9.5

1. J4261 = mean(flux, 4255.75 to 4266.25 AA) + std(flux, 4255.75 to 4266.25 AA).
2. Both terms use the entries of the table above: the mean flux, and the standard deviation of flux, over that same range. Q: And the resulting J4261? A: 0.98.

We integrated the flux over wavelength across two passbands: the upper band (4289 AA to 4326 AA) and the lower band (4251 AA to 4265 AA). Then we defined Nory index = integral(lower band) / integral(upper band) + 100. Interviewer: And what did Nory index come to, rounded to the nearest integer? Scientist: 100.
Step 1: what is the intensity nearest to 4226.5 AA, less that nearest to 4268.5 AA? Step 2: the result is -0.175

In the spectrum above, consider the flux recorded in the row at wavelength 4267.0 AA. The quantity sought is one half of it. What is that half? 0.481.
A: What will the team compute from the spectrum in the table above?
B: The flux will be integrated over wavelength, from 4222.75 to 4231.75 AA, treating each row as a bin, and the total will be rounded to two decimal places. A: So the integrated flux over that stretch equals 7.33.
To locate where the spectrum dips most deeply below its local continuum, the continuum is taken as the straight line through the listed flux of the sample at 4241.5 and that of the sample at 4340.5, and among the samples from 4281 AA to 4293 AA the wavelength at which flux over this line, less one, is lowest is 4291.0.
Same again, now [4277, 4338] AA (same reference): 4310.5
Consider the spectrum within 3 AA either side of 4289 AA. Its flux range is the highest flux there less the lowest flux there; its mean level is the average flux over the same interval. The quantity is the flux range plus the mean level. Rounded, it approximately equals 1.0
